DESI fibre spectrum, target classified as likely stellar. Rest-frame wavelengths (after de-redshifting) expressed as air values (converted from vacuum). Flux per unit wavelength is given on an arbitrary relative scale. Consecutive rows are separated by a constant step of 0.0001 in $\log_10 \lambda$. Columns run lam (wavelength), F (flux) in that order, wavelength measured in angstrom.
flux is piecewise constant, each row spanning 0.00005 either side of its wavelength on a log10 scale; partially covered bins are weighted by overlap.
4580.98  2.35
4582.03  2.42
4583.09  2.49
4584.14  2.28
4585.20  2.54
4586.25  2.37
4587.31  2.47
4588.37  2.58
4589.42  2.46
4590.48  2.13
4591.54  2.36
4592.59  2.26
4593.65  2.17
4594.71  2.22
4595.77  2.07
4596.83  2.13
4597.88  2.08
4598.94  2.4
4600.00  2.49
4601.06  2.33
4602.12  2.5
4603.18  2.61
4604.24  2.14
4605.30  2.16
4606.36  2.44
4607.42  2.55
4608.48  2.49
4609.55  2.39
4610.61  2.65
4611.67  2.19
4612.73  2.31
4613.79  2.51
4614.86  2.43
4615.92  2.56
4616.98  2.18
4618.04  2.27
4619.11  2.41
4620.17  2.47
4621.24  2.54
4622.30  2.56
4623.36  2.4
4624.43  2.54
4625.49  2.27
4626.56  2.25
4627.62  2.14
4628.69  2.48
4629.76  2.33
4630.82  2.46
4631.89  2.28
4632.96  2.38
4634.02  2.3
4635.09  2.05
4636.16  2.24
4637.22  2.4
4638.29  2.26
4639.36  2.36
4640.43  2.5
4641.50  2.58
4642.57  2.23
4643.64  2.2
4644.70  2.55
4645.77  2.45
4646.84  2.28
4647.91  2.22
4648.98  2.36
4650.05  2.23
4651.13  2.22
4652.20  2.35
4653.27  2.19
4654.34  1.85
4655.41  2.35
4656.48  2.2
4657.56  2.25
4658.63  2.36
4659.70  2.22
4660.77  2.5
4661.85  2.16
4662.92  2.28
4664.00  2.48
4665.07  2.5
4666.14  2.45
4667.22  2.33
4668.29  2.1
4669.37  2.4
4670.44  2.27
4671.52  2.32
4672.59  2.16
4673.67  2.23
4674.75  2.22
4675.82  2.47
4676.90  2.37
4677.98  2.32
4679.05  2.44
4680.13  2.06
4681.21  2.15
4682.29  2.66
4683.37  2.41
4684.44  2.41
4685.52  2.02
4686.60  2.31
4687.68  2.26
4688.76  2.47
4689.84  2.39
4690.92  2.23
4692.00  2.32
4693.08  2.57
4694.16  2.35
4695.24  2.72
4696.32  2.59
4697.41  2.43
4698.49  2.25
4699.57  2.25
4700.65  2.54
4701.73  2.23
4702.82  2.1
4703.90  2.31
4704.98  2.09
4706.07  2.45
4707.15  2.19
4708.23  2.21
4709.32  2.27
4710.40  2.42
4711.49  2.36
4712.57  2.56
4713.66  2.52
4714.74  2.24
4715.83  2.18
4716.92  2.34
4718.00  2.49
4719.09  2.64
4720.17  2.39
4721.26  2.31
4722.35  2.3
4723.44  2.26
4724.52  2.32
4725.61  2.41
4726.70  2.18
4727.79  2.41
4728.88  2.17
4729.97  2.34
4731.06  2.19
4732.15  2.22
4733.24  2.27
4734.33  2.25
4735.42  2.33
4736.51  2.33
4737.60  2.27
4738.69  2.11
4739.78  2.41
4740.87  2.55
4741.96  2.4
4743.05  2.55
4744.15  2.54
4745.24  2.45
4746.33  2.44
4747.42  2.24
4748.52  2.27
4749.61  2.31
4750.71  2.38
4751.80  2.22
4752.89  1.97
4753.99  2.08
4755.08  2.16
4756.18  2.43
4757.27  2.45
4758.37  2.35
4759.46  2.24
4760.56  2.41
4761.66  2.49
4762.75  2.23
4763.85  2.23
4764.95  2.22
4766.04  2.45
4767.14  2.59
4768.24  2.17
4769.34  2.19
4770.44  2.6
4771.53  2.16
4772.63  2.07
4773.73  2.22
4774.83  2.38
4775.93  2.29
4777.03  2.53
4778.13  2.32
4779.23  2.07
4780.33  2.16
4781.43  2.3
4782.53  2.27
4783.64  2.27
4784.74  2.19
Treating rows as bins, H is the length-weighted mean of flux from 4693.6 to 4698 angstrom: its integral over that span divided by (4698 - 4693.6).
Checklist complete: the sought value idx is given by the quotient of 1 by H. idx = 0.397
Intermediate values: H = 2.52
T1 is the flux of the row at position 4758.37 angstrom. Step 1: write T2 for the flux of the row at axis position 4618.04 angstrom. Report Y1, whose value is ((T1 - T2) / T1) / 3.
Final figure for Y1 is 0.011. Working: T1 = 2.35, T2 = 2.27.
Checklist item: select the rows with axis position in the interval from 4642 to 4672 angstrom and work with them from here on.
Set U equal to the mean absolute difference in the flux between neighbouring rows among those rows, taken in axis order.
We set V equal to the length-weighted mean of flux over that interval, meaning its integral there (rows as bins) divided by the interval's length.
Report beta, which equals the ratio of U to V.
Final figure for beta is 0.071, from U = 0.163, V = 2.30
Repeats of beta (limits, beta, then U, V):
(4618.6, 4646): 0.063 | 0.149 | 2.37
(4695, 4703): 0.072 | 0.171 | 2.39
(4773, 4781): 0.076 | 0.173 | 2.28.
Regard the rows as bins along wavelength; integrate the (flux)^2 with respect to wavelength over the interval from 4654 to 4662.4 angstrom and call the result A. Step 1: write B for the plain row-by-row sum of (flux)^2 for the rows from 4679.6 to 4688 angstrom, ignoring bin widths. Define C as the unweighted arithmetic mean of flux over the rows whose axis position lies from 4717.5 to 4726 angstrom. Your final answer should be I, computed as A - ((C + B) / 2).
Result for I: 20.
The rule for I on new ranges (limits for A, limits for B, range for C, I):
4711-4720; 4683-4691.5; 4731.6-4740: 30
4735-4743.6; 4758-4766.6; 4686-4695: 26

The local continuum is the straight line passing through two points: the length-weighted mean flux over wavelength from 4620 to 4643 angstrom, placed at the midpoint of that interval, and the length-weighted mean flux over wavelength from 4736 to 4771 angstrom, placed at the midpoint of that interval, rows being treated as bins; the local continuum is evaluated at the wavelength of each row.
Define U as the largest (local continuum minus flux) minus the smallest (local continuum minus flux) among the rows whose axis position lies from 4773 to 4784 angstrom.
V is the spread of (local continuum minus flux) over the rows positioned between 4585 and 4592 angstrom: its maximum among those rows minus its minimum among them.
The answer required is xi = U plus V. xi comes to 0.91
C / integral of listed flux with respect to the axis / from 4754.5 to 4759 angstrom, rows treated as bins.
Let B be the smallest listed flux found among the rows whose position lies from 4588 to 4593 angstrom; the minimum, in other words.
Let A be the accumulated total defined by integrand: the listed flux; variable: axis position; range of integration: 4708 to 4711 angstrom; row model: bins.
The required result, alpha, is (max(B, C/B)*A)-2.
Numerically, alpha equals 32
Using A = 7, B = 2.13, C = 10.6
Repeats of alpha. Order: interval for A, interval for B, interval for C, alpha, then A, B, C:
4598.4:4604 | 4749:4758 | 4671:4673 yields 29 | 14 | 1.97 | 4.5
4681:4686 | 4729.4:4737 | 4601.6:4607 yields 67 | 12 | 2.19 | 12.8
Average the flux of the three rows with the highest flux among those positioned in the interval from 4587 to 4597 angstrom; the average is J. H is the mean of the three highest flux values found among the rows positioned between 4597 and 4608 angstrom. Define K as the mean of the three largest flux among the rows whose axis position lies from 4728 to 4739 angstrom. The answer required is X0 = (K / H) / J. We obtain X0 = 0.365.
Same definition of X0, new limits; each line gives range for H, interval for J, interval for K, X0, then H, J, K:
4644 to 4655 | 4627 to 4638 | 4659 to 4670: 0.415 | 2.45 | 2.45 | 2.49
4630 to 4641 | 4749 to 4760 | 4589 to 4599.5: 0.405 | 2.45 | 2.42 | 2.41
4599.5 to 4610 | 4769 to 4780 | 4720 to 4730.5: 0.376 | 2.55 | 2.50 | 2.40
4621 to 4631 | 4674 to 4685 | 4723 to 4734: 0.371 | 2.55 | 2.52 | 2.39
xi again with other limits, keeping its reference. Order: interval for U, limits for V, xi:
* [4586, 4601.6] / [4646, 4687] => 1.32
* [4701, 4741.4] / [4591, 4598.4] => 0.84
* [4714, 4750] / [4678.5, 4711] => 1.23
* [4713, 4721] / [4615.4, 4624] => 0.84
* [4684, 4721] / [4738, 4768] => 1.33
